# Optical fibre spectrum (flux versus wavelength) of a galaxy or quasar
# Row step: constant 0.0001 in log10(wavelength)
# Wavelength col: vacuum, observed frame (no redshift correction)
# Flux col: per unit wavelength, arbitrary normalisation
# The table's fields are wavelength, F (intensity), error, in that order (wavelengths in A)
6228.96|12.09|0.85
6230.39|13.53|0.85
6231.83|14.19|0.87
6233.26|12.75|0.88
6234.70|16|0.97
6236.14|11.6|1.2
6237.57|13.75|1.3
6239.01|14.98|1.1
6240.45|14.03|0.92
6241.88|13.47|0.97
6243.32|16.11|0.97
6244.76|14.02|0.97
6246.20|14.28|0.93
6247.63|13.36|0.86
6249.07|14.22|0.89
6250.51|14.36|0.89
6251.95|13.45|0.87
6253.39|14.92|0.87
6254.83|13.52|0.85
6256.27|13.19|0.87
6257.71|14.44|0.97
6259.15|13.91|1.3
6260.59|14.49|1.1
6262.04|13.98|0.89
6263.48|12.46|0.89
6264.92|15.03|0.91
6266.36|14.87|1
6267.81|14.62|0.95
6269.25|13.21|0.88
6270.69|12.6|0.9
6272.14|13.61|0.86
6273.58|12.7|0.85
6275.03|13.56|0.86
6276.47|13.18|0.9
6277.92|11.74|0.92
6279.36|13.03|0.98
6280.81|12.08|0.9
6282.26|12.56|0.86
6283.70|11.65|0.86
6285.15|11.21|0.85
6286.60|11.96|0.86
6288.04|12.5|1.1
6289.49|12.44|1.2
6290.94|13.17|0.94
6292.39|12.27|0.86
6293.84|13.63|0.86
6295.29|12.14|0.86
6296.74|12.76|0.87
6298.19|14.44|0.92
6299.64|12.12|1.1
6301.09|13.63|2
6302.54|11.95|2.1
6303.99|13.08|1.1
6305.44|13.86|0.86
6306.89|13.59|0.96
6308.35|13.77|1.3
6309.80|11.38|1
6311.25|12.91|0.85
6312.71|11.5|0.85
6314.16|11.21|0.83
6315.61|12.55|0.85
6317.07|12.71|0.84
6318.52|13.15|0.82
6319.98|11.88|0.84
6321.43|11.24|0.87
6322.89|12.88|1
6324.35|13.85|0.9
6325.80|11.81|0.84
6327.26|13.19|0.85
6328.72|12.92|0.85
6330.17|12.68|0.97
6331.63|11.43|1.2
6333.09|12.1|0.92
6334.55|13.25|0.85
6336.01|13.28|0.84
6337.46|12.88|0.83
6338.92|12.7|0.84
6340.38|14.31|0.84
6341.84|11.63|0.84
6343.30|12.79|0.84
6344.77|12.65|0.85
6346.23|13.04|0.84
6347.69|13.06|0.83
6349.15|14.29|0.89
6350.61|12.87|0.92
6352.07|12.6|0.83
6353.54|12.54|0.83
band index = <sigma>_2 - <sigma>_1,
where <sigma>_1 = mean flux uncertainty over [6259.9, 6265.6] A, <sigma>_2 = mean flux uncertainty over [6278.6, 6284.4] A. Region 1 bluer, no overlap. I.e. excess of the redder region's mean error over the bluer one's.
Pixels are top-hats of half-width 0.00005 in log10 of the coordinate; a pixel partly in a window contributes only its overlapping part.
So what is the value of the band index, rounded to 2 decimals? -0.05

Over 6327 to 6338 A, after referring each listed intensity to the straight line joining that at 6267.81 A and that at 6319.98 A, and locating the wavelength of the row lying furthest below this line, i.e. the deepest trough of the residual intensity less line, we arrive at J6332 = 6331.63 A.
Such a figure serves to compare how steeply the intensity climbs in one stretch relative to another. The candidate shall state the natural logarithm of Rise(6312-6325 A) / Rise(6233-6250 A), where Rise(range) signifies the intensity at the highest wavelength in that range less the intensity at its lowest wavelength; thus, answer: 0.5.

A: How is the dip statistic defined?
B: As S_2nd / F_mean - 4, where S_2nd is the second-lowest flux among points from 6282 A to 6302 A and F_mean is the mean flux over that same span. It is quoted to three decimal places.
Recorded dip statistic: -3.076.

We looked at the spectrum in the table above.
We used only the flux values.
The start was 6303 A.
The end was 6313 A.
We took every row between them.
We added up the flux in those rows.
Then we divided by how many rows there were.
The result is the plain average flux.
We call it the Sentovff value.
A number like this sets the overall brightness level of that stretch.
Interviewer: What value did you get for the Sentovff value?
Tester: 12.9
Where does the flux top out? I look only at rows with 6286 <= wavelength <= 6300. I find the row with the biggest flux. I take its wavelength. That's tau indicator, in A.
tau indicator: 6298.19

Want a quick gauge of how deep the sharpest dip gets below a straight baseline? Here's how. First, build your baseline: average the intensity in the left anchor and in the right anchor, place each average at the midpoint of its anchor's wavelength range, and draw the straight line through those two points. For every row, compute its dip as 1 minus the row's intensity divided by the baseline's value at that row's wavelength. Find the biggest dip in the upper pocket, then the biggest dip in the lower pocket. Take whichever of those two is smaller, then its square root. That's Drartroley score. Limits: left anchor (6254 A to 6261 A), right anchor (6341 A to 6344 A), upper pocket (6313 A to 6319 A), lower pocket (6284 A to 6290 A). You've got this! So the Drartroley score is 0.35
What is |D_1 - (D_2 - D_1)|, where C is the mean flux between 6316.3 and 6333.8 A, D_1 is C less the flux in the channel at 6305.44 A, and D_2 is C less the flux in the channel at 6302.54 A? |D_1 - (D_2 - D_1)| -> 3.3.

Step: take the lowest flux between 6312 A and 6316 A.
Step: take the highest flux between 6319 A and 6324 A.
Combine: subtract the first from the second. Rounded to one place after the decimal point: 1.7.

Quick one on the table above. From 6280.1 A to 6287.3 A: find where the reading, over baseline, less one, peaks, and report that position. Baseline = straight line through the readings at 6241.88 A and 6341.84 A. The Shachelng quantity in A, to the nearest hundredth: 6282.26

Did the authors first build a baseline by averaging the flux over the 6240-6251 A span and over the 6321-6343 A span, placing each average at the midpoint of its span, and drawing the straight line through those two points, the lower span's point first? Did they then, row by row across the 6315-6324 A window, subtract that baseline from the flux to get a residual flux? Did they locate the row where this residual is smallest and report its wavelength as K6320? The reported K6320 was 6321.43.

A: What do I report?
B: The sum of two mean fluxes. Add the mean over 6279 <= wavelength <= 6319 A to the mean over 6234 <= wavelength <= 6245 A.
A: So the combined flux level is 26.86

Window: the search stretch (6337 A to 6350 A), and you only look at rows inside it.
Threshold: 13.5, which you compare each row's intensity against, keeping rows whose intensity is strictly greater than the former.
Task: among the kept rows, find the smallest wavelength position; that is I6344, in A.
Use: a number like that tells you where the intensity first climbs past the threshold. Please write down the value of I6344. 6340.38 A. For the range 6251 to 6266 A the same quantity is 6253.39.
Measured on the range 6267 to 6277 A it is 6267.81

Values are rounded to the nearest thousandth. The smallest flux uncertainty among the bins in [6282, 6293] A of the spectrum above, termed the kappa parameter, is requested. 0.850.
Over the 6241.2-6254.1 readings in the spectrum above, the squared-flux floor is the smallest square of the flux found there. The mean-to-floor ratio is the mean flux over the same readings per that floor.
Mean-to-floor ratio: 0.080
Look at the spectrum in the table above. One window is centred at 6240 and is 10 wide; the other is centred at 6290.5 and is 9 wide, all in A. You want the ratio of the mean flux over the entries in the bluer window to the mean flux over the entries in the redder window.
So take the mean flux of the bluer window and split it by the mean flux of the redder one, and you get 1.11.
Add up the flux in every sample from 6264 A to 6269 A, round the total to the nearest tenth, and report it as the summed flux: 44.5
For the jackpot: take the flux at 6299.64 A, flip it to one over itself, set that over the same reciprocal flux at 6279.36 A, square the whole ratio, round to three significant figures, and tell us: 1.16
